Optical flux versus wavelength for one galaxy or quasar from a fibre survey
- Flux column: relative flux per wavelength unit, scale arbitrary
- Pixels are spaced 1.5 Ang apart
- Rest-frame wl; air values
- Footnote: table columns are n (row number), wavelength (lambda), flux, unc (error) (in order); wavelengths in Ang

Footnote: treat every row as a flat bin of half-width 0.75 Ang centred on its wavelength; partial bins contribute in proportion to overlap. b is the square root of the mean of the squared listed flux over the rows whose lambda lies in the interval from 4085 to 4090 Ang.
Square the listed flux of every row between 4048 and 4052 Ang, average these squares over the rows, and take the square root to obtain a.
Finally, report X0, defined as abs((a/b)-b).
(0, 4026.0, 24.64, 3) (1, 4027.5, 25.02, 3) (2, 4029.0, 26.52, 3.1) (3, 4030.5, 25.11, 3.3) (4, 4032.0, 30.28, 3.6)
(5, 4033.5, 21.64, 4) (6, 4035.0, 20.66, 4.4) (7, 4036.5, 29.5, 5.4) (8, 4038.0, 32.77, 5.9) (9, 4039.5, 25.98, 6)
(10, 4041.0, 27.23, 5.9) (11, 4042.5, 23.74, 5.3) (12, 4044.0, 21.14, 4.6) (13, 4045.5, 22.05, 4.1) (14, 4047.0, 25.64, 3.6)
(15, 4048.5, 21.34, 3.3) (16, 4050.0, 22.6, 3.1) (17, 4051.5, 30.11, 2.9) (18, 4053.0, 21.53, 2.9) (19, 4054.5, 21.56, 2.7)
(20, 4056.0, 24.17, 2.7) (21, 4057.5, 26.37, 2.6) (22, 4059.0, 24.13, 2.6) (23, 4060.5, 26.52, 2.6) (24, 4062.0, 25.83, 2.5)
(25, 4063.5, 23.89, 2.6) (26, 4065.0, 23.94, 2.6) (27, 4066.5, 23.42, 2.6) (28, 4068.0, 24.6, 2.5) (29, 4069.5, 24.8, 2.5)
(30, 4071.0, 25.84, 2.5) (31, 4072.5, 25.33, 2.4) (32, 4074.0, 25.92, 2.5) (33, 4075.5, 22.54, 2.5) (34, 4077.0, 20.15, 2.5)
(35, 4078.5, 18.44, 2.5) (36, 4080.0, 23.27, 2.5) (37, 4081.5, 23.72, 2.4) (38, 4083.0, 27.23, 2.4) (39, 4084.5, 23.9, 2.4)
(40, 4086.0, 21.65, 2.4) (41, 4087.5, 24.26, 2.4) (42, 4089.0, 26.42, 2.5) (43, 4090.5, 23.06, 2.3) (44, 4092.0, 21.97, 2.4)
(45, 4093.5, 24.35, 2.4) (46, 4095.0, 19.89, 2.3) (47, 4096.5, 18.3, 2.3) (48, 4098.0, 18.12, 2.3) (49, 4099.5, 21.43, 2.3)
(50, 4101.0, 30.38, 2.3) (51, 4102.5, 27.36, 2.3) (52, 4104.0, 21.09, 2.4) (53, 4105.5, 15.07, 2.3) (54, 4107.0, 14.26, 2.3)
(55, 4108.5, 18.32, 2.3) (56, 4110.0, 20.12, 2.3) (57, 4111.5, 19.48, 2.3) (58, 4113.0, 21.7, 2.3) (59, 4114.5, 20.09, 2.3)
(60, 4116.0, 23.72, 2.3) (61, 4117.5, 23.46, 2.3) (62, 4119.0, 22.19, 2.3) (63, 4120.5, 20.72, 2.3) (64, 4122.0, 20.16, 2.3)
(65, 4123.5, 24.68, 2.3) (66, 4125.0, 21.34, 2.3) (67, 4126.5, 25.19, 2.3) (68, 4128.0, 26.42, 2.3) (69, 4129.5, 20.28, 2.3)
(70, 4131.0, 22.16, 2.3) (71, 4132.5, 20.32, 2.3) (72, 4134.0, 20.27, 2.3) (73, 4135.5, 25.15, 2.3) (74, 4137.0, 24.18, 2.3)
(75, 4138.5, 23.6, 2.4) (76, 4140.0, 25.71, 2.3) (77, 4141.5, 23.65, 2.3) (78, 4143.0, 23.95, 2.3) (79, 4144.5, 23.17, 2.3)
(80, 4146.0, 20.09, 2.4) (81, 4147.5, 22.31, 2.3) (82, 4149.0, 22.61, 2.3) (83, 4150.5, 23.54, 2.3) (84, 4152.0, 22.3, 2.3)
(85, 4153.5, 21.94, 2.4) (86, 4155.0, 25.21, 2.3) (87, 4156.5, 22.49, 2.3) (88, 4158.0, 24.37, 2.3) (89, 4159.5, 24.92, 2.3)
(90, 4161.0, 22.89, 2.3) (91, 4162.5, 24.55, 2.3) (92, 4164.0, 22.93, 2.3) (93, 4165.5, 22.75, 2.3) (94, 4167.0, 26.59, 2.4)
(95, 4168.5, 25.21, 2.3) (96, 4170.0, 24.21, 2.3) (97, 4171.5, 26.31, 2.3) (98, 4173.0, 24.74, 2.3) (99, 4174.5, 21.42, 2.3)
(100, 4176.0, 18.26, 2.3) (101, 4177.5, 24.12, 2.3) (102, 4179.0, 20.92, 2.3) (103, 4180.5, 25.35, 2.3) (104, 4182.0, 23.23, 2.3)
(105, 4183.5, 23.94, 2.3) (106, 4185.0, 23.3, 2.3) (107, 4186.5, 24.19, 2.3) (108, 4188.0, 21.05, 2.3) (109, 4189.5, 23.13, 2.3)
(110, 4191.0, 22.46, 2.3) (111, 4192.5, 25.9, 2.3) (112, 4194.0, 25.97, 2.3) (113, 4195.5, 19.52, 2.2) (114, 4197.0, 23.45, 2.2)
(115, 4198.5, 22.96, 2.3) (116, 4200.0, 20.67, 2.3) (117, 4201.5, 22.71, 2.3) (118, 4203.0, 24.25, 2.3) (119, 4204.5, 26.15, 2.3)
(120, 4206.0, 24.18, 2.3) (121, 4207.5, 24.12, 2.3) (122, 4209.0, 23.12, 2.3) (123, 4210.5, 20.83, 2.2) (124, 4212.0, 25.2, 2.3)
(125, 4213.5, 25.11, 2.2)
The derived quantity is 23.2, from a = 25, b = 24.19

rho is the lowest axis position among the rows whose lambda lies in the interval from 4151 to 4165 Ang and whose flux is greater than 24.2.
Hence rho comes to 4155.0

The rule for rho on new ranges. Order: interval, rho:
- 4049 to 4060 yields 4051.5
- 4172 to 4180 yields 4173.0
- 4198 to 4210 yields 4203.0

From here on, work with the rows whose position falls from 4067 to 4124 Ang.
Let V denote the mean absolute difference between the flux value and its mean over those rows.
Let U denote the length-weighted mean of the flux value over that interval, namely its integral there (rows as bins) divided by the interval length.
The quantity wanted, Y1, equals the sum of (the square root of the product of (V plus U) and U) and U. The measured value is 46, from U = 22.3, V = 2.7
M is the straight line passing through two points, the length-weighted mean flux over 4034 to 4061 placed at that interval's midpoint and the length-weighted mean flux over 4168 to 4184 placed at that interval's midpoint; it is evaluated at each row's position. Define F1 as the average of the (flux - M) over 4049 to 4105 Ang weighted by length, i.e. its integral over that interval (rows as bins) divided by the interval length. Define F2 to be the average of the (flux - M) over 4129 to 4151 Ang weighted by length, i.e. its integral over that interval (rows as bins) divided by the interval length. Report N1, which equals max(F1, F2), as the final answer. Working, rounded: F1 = -0.8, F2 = -1.0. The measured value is -0.8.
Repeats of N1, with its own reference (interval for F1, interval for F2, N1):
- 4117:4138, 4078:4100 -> -1.3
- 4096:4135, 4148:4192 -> 0.0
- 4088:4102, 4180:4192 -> 0.1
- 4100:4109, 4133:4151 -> -0.6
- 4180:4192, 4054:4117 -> 0.1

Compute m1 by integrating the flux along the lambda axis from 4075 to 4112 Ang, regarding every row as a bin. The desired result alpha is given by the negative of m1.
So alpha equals -807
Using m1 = 807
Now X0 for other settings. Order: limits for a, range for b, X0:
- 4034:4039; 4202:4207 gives 23.7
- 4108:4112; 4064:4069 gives 23.2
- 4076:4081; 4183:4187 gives 22.9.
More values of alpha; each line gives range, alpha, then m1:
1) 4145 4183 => -887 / 887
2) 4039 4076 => -903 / 903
